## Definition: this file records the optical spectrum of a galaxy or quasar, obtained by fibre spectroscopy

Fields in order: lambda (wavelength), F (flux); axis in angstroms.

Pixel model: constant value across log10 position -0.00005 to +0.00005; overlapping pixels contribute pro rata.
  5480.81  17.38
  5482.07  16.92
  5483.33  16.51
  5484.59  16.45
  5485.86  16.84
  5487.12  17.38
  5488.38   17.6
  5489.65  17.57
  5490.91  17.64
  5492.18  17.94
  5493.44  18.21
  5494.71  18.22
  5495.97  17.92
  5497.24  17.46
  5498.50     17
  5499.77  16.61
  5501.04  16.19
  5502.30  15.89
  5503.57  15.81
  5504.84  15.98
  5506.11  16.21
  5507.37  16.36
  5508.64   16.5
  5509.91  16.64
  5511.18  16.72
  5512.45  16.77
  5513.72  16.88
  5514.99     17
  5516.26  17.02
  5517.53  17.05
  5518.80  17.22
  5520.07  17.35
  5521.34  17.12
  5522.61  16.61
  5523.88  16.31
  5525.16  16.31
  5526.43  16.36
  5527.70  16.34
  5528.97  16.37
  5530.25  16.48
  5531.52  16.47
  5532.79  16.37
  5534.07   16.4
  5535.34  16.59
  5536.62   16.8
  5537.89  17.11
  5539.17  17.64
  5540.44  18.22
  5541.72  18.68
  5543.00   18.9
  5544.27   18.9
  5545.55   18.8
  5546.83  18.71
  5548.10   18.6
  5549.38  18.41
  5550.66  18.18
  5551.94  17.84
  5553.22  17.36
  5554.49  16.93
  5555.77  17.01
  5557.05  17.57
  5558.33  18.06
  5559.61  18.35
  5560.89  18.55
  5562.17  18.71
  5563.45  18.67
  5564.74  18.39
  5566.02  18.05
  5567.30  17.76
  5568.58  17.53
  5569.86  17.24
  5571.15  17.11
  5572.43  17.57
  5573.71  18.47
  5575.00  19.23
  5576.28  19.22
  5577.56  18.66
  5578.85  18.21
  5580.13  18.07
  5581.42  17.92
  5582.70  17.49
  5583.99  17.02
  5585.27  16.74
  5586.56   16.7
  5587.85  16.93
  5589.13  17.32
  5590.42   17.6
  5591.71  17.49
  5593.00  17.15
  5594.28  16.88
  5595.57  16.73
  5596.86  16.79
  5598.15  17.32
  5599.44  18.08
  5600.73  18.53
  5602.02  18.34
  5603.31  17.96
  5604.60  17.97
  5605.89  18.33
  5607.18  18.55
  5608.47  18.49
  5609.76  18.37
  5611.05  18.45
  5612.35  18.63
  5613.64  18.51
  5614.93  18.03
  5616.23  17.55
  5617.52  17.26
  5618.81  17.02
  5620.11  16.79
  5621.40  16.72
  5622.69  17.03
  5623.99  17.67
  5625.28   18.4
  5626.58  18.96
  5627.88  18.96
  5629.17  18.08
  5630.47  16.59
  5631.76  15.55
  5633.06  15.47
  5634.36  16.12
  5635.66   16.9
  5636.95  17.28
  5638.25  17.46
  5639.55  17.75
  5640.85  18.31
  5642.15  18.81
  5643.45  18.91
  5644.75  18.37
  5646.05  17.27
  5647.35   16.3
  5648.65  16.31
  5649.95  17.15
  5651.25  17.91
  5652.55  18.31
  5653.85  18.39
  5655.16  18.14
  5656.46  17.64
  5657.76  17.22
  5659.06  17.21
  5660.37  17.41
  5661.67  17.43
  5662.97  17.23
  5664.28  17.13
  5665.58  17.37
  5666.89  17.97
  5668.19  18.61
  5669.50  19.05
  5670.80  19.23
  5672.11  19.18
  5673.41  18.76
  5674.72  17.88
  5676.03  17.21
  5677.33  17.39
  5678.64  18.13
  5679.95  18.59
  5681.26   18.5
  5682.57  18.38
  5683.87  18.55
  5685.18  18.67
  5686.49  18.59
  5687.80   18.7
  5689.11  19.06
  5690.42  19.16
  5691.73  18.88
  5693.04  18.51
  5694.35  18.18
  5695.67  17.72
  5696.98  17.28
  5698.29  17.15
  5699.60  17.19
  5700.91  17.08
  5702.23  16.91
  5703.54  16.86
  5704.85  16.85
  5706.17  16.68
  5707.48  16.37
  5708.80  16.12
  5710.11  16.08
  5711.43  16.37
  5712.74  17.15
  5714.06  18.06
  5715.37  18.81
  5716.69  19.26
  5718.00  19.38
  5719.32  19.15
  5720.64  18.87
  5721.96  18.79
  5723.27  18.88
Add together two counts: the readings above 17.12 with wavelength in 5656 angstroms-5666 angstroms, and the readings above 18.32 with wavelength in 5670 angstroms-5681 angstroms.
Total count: 12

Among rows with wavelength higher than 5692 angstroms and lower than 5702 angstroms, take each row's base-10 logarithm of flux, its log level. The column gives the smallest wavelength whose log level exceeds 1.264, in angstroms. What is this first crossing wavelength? 5693.04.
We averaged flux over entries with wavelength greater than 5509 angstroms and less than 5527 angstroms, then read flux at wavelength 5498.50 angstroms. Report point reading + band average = 33.8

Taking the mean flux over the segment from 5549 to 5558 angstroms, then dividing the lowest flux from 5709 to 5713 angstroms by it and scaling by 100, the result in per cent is 91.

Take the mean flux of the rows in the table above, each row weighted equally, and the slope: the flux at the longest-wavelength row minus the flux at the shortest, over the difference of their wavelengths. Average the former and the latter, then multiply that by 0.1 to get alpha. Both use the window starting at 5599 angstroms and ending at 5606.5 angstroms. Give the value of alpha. 0.912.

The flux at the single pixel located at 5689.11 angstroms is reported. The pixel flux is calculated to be 19.06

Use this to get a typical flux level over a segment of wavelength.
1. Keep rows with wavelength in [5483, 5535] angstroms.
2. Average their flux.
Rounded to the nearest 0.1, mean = 16.8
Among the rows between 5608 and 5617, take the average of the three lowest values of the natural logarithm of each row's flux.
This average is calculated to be 2.89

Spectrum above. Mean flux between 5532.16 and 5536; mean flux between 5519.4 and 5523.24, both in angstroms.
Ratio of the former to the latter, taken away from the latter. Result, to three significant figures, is 16.1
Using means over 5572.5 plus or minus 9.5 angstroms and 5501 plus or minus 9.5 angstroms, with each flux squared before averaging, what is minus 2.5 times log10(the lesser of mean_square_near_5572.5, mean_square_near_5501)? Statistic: -6.14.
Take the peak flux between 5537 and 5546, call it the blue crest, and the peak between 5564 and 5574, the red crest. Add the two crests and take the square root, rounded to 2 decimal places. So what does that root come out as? 6.11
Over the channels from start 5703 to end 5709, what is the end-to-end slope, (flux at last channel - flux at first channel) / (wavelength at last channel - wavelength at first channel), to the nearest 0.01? -0.14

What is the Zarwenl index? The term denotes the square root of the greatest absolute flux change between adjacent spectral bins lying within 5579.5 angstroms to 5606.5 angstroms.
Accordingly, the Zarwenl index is 0.87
